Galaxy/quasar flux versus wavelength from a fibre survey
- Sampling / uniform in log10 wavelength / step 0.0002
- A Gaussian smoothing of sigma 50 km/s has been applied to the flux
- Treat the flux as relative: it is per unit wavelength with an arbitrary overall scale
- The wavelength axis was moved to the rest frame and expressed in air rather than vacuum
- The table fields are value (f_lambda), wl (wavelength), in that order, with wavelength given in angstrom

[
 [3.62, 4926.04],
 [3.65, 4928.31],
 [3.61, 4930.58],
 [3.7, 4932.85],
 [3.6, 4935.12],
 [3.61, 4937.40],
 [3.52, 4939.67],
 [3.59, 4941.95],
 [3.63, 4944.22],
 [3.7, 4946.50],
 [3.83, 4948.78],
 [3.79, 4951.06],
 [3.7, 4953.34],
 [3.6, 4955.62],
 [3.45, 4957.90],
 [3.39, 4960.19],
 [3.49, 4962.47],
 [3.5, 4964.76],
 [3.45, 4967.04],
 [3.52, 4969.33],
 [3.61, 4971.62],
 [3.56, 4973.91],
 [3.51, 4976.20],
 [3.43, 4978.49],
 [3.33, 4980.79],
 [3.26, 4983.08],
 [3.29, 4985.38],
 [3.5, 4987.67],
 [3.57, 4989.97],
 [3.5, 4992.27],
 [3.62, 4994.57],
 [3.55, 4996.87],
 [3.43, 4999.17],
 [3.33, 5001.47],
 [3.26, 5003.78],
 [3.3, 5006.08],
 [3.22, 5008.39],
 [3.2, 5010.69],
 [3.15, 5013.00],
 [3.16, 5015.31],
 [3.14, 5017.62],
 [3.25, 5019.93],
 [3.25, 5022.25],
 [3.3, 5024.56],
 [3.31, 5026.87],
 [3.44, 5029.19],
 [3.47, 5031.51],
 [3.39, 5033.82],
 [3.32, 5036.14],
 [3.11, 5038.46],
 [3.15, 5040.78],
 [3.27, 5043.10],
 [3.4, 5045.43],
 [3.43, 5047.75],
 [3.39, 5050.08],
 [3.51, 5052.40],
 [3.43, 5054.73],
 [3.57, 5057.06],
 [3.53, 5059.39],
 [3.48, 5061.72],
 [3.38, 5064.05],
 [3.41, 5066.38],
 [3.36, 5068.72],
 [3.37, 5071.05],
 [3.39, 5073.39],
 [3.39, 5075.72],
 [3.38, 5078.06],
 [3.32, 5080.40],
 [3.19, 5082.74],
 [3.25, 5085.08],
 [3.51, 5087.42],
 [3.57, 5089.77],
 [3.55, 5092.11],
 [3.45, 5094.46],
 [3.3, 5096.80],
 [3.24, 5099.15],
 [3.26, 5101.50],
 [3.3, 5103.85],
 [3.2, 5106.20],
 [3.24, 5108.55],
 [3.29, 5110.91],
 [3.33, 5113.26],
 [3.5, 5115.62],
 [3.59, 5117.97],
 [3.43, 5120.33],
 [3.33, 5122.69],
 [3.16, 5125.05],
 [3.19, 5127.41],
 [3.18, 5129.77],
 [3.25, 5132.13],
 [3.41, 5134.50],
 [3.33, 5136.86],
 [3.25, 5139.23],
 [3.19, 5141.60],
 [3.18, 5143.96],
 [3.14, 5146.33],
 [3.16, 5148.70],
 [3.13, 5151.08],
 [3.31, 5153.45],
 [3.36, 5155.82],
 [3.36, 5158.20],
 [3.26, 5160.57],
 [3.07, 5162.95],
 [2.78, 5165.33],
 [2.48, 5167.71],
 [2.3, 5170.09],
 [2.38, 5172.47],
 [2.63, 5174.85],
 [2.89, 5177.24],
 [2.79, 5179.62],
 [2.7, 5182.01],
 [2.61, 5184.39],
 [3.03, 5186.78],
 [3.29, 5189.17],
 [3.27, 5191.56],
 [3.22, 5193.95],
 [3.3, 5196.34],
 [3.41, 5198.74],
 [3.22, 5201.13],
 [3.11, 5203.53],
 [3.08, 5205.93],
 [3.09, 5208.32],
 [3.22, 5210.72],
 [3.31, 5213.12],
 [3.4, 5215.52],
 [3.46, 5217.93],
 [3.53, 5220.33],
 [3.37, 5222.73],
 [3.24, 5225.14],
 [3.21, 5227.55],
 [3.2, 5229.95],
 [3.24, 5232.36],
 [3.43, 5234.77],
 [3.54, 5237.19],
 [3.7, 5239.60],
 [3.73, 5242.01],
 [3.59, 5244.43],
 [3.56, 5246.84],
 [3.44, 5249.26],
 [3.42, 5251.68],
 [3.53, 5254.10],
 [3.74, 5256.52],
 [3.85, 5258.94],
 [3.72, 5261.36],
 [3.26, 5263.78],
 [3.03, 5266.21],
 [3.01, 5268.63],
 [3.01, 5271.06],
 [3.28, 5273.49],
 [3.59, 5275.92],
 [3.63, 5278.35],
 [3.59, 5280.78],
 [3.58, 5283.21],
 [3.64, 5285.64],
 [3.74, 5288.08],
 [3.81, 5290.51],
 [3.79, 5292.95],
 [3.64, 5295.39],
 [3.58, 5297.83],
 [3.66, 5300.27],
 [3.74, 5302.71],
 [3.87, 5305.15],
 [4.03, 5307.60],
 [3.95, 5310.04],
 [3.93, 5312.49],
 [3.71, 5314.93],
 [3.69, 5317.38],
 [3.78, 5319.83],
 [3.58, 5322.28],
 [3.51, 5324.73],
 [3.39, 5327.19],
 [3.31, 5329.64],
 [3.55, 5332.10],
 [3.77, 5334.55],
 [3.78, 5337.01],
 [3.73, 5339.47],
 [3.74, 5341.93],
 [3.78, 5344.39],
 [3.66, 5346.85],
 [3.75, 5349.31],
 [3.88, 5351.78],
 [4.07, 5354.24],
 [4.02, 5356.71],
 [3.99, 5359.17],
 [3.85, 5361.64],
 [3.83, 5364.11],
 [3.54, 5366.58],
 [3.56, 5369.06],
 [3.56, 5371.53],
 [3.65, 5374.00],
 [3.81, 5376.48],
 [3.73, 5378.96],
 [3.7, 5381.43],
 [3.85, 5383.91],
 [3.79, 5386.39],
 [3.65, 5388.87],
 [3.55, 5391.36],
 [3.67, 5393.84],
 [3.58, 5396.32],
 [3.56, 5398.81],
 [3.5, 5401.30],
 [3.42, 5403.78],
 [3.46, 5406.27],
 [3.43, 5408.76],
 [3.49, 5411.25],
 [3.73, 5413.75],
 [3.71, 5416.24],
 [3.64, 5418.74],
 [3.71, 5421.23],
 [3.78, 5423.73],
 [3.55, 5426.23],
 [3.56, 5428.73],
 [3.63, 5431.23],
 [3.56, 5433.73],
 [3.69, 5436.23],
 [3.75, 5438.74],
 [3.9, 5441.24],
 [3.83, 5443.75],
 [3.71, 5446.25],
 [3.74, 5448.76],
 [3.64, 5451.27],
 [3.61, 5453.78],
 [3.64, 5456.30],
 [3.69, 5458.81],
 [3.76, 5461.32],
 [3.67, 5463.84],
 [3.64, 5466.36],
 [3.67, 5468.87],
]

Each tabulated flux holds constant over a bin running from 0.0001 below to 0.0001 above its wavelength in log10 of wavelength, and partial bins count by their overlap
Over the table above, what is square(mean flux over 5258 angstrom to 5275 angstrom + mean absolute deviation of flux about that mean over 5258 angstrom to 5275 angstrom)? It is 12.8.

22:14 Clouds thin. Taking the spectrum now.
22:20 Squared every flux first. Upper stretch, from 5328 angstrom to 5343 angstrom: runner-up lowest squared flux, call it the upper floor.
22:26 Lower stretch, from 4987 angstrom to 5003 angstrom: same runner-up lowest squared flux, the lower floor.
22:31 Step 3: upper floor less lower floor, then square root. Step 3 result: 0.92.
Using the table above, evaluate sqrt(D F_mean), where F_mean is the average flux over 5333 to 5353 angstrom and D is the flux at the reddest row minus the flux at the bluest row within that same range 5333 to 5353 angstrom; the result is 0.6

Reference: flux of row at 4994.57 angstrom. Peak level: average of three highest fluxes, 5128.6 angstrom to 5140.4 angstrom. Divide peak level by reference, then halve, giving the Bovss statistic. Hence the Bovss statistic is 0.460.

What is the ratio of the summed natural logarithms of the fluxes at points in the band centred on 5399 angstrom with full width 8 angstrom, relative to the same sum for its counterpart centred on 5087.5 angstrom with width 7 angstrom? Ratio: 1.02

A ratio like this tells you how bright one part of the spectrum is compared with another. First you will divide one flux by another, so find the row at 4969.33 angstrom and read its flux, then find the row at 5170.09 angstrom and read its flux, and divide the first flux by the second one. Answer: 1.53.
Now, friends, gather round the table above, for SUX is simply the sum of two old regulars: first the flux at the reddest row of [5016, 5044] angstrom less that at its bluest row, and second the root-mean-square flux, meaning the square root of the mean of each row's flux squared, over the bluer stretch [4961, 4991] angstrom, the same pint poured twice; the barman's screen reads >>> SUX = 3.6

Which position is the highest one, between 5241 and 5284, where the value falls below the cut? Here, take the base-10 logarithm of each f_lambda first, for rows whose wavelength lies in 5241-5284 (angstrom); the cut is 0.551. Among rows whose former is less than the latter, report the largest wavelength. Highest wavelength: 5273.49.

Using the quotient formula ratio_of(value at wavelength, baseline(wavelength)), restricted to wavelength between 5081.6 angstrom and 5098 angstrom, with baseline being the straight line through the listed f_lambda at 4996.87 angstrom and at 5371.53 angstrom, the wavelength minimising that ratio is 5082.74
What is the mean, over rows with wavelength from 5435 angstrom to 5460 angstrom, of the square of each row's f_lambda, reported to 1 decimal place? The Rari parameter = 13.8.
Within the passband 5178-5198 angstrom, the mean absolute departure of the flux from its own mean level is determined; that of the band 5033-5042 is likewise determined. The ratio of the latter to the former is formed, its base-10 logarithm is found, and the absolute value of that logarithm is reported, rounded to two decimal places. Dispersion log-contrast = 0.34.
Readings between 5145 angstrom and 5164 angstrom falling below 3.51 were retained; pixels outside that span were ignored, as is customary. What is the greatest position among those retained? 5162.95 angstrom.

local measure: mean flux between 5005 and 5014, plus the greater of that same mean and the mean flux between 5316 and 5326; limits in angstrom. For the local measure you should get 6.9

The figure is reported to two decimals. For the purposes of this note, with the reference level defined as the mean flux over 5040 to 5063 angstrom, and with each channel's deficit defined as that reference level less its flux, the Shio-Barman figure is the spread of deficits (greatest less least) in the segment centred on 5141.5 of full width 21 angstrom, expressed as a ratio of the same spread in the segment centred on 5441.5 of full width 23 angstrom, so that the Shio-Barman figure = 0.82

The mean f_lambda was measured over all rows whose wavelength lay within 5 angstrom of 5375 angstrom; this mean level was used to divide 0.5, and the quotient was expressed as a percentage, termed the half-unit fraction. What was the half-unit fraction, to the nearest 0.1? 13.6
